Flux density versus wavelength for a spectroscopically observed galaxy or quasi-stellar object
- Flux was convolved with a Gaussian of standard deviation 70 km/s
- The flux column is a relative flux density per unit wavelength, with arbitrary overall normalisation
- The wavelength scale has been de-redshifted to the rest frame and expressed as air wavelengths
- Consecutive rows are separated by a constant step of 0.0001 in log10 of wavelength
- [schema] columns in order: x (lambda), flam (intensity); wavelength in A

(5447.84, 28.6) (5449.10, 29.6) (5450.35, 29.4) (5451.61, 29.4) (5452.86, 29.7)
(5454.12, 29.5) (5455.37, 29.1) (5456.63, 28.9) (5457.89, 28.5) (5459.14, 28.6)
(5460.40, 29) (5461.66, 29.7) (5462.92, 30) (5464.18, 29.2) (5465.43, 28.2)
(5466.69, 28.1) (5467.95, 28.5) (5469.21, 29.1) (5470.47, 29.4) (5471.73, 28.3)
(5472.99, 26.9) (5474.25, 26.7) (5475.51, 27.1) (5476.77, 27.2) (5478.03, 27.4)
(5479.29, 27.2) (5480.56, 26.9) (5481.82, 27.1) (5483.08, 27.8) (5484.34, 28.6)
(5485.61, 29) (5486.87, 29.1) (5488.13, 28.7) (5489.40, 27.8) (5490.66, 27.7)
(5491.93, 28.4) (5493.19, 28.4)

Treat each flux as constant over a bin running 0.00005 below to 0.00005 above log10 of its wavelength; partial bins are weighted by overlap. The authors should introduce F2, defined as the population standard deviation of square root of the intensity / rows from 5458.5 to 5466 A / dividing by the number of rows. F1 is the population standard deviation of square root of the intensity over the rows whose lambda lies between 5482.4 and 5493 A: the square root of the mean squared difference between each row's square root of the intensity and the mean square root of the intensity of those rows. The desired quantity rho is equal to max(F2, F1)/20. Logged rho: 0.0028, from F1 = 0.05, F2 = 0.057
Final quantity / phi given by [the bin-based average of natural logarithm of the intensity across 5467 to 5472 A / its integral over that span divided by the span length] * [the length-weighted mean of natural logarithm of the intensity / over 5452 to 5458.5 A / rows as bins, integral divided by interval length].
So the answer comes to 11.3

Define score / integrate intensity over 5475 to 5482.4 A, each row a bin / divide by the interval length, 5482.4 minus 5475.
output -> 27.1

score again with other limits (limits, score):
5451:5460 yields 29.1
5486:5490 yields 28.6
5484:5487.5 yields 28.9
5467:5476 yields 28.0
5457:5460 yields 28.6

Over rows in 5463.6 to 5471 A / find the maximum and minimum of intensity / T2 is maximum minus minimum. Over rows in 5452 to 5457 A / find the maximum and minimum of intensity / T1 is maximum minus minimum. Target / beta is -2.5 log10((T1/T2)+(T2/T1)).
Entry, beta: -0.88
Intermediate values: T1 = 0.80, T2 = 1.3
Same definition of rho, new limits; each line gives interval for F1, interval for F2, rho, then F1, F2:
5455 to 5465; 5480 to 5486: 0.0039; 0.04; 0.077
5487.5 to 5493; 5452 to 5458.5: 0.0020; 0.04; 0.040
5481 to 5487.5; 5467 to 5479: 0.0045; 0.07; 0.089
